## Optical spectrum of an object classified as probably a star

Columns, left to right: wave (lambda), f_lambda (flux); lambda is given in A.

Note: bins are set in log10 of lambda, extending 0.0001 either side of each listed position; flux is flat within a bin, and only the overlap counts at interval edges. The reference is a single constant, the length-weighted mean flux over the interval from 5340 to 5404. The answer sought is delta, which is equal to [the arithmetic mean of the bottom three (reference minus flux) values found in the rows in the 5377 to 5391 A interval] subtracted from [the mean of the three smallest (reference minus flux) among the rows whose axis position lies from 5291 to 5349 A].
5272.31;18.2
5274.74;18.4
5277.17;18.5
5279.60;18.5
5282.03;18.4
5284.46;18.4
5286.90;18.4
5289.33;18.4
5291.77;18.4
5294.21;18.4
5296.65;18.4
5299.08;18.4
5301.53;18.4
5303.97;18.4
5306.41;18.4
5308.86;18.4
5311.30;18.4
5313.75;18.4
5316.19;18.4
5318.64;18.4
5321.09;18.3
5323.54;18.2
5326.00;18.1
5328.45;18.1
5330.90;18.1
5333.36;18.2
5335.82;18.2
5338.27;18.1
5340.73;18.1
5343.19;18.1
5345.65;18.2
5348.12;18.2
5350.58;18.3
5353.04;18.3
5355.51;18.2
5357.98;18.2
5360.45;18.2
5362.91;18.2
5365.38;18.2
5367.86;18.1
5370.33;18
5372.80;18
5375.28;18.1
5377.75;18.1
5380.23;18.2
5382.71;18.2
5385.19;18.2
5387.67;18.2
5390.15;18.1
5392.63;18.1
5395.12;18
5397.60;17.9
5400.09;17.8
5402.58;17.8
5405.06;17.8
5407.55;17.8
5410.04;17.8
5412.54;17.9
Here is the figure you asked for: -0.200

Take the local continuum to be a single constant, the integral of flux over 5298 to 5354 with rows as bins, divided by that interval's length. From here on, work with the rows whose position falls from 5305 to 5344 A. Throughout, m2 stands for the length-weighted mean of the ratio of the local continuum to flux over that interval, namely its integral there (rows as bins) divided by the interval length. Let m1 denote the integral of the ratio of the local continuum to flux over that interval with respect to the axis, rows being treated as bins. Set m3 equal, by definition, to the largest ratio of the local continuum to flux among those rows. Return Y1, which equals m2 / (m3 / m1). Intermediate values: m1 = 39.0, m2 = 1.00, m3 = 1.01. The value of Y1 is 39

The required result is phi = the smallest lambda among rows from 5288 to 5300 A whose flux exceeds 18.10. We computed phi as 5289.33 A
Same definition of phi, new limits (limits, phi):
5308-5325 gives 5308.86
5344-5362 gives 5345.65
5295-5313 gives 5296.65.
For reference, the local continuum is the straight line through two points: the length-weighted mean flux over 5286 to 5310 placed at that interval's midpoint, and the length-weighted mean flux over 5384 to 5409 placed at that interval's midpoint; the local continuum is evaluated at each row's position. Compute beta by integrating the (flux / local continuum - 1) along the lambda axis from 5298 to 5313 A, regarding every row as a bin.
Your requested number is 0.028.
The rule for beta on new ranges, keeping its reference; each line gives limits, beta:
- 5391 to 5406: -0.048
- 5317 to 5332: -0.064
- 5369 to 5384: 0.034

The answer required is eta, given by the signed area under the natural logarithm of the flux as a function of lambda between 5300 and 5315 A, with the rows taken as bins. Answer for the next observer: 43.7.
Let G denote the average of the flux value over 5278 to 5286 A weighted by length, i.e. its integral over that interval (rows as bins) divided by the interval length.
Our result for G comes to 18.4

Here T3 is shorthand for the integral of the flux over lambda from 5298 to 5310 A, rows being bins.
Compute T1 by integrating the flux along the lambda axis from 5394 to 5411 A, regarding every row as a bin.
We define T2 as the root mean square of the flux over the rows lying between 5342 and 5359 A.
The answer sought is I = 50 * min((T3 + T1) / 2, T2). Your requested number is 911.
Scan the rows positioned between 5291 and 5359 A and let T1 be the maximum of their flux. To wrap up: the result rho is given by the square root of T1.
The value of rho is 4.29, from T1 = 18.4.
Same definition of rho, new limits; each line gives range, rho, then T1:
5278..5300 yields 4.30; 18.5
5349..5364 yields 4.28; 18.3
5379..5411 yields 4.27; 18.2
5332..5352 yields 4.28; 18.3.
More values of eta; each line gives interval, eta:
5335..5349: 40.6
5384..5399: 43.4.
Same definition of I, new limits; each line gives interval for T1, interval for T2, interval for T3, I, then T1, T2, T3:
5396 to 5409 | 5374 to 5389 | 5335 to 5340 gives 908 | 232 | 18.2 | 91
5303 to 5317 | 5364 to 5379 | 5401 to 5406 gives 904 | 258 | 18.1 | 89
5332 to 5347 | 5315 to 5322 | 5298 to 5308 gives 918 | 272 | 18.4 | 184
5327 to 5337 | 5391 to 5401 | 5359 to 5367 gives 898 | 181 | 18.0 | 146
